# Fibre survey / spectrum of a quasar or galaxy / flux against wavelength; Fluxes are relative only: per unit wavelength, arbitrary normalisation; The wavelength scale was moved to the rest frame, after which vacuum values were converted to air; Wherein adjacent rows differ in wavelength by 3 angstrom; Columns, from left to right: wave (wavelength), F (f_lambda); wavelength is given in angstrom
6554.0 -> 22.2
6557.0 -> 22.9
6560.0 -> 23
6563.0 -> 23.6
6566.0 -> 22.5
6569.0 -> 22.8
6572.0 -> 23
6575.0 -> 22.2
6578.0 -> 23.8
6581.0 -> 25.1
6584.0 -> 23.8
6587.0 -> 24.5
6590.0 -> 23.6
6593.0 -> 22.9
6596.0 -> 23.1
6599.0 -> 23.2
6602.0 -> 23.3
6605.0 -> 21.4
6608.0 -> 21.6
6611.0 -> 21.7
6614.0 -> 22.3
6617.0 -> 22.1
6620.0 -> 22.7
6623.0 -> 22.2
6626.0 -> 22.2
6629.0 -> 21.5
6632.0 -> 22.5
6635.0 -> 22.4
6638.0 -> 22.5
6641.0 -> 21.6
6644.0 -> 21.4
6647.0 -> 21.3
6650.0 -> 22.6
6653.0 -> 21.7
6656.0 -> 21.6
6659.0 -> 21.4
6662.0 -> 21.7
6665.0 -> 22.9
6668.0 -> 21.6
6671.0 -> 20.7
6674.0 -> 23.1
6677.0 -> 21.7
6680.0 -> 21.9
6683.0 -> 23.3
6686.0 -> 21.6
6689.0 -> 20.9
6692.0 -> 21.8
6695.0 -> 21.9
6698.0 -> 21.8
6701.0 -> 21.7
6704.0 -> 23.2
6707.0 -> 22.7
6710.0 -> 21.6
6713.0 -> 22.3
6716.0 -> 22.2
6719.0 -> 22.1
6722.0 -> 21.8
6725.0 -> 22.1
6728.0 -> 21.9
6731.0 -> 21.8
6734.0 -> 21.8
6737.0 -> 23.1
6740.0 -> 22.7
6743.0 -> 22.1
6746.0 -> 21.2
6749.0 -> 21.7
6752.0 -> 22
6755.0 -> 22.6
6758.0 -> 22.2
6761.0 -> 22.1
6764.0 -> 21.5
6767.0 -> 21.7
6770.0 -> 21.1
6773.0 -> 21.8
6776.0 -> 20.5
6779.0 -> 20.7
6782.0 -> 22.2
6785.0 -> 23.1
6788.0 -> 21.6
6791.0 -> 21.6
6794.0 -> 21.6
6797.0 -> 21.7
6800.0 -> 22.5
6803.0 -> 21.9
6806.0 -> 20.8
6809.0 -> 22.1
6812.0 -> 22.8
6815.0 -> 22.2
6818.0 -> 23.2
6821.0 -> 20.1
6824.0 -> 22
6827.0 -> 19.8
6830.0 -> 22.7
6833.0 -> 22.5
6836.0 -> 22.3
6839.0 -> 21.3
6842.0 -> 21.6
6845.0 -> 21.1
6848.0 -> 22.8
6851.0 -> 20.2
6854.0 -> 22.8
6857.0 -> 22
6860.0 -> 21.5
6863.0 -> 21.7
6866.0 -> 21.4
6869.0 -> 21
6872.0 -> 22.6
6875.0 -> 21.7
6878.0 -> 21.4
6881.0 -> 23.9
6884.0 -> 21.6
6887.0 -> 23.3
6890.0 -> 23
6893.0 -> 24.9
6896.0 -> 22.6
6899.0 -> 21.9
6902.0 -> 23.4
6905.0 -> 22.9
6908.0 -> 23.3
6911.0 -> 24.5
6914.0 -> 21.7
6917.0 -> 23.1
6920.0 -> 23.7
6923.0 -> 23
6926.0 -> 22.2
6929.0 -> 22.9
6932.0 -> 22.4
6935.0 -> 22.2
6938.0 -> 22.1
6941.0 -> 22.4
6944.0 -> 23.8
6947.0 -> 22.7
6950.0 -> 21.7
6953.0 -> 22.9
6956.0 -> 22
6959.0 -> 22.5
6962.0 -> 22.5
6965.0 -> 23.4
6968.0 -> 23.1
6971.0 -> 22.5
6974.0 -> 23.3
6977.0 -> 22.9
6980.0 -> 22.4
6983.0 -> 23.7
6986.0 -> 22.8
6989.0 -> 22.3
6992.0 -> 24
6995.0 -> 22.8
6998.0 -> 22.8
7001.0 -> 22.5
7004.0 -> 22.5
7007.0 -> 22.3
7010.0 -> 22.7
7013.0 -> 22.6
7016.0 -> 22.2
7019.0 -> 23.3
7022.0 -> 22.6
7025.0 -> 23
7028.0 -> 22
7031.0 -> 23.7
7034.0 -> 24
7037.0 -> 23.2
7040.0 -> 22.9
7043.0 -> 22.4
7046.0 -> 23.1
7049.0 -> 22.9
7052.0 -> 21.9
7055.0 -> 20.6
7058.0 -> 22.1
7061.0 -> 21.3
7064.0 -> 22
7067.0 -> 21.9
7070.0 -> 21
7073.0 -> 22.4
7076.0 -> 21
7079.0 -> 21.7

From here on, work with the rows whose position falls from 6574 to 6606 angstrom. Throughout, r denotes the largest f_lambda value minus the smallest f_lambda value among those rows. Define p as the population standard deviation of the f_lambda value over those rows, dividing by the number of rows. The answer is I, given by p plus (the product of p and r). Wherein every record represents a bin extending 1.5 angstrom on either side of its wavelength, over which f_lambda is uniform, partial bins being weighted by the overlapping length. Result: 5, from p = 0.97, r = 3.7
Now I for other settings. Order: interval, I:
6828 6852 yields 3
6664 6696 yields 3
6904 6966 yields 3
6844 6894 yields 7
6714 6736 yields 0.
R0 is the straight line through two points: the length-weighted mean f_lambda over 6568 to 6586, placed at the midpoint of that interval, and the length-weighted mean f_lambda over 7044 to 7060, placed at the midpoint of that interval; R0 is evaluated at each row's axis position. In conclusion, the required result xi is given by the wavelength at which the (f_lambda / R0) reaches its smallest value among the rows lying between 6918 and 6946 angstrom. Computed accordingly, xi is 6938.0 angstrom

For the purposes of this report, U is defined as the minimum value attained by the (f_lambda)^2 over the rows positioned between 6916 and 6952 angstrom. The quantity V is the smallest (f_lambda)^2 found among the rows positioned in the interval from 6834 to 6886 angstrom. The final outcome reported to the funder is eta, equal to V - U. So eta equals -63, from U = 471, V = 408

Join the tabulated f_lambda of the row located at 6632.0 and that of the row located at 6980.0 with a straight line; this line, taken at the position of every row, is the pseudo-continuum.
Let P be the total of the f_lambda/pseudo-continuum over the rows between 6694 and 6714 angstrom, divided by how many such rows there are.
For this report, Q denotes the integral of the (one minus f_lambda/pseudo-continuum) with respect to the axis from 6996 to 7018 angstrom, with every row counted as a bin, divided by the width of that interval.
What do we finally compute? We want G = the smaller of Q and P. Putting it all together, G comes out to -0.01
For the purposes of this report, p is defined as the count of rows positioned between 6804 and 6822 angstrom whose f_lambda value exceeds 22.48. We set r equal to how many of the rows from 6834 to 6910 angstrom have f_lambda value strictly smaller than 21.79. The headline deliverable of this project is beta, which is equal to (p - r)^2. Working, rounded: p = 2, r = 11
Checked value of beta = 81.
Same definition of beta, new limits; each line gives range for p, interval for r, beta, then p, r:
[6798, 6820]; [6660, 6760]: 49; 3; 10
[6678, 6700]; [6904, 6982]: 1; 1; 2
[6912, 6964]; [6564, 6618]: 36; 9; 3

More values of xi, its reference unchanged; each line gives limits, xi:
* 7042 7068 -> 7055.0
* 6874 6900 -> 6878.0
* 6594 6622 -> 6605.0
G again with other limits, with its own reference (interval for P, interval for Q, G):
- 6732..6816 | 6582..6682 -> 0.01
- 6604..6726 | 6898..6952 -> -0.02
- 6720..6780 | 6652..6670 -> 0.03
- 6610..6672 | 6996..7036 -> -0.02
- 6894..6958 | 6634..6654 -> 0.03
